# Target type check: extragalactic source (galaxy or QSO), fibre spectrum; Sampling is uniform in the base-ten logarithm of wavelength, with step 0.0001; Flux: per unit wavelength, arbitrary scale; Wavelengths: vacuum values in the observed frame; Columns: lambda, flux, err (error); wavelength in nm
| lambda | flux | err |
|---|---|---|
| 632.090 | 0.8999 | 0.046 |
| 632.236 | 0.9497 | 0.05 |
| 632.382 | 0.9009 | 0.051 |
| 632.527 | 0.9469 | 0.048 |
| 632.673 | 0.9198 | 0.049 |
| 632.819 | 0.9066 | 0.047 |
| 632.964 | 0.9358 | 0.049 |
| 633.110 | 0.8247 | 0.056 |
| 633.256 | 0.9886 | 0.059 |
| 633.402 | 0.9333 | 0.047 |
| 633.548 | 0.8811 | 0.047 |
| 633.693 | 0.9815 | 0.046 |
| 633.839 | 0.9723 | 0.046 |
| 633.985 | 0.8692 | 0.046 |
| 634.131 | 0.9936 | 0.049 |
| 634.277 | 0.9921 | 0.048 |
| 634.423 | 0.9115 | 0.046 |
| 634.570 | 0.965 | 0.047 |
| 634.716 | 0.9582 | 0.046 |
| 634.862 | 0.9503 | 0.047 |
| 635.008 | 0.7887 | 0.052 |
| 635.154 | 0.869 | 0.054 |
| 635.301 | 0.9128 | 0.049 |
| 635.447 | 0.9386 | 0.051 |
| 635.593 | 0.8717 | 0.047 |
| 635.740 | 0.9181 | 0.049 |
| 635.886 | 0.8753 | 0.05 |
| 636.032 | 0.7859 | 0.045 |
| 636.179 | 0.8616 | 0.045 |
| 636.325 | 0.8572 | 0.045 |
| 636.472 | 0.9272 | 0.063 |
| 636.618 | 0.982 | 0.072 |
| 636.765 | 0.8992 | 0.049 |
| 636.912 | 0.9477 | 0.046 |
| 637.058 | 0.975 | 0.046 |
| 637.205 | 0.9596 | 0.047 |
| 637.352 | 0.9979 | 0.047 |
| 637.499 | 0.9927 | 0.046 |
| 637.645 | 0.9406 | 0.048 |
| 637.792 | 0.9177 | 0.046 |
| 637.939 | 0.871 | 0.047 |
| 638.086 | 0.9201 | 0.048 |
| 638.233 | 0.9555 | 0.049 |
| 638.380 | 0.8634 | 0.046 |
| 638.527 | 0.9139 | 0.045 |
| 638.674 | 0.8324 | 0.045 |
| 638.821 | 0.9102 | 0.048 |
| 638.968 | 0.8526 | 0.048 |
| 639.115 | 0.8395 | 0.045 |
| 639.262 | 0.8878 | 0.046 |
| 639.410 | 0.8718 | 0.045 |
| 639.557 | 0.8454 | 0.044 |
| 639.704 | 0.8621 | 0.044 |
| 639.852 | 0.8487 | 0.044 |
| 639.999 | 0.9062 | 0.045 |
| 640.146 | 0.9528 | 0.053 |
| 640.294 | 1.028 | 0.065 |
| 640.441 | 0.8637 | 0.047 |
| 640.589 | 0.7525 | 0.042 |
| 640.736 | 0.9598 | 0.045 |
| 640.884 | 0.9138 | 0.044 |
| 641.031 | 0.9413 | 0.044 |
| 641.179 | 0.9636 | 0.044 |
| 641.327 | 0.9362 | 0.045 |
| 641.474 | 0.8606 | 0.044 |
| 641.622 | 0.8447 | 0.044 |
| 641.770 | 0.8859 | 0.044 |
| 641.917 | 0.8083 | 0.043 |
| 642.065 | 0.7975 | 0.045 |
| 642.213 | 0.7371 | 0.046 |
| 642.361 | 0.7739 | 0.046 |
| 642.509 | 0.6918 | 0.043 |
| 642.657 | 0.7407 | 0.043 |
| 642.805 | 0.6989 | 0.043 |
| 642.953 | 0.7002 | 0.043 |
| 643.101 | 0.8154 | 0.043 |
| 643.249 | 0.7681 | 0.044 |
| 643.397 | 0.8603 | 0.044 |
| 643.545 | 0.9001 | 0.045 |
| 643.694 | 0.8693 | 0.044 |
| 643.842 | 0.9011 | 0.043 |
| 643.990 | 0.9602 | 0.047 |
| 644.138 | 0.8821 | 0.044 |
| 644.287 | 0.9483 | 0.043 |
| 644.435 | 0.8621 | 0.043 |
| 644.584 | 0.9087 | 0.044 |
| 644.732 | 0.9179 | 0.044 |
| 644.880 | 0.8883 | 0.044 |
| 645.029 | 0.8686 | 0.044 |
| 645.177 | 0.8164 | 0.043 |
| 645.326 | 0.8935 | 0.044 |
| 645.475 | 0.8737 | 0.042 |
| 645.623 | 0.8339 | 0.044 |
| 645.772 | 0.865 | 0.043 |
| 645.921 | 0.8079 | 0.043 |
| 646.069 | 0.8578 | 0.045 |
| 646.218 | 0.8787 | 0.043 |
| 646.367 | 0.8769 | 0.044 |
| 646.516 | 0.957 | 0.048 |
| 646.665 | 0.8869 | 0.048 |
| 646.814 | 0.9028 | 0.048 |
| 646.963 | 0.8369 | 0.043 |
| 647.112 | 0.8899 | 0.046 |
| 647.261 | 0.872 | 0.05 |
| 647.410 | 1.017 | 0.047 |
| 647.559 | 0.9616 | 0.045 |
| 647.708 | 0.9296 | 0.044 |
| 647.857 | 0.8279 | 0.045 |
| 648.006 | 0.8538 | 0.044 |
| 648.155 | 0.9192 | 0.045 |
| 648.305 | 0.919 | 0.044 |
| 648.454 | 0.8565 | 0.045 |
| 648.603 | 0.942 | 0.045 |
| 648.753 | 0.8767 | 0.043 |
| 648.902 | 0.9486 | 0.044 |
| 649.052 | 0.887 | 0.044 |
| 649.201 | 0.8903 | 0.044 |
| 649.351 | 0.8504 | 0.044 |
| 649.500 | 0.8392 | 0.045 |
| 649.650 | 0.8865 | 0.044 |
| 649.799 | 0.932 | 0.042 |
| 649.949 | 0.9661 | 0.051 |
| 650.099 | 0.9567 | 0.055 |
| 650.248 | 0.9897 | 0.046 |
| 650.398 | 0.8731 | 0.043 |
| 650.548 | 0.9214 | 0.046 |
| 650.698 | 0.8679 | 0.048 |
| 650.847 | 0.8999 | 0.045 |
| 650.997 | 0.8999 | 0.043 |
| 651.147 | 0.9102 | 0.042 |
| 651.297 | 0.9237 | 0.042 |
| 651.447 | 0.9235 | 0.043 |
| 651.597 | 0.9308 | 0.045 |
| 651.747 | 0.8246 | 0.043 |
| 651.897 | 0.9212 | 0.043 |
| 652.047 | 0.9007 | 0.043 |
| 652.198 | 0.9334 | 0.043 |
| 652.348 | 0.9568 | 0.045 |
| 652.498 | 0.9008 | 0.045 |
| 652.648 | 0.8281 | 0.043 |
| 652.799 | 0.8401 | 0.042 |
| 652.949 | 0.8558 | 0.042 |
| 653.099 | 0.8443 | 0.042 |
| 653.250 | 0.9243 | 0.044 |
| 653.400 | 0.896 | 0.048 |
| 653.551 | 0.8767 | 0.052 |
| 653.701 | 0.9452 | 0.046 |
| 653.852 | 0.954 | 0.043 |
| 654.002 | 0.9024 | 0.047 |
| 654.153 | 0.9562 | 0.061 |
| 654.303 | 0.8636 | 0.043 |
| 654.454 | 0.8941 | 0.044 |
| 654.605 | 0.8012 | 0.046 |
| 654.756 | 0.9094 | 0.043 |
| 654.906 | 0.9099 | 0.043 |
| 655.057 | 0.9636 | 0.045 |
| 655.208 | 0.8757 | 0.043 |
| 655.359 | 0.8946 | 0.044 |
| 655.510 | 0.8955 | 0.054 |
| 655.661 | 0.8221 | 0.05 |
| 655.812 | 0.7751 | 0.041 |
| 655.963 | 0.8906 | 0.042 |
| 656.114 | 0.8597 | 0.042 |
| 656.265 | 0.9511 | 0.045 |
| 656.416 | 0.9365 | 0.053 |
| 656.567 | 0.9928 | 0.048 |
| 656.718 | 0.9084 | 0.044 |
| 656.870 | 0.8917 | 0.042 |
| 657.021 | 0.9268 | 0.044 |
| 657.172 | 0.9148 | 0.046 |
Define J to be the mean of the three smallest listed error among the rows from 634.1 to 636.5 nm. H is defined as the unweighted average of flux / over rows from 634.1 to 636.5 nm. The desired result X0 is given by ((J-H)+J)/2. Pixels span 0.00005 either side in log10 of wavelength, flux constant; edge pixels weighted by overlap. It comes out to -0.407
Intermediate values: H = 0.90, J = 0.0450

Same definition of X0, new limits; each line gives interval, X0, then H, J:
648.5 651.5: -0.413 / 0.91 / 0.0420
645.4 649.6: -0.401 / 0.89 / 0.0427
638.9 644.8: -0.387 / 0.86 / 0.0427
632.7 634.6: -0.422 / 0.94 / 0.0460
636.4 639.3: -0.415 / 0.92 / 0.0450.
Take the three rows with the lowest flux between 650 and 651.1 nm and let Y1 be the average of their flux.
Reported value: 0.880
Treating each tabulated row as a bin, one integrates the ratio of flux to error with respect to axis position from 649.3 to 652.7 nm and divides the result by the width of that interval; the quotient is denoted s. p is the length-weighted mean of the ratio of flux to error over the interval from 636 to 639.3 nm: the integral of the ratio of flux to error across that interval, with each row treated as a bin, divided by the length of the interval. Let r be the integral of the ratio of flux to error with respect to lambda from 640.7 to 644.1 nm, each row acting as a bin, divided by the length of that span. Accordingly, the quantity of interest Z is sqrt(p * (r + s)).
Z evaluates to 27.3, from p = 19.0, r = 19.0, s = 20.3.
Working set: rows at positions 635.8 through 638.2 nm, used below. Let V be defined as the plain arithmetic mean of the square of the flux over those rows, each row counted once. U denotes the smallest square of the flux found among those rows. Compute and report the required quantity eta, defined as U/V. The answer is 0.73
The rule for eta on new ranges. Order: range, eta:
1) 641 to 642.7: 0.68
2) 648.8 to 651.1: 0.85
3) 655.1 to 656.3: 0.79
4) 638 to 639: 0.87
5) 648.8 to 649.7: 0.90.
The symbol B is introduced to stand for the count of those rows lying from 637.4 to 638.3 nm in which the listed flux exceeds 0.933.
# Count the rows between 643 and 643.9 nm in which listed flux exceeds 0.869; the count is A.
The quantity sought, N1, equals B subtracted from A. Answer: 0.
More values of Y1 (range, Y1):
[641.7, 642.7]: 0.723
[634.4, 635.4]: 0.856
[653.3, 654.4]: 0.879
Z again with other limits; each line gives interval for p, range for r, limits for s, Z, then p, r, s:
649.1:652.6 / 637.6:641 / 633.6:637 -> 27.7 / 20.3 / 19.1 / 18.7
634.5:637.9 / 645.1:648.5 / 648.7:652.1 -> 27.4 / 18.8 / 19.7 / 20.3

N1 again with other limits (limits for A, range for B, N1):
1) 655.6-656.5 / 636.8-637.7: -3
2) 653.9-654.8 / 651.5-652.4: 2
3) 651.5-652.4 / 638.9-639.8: 5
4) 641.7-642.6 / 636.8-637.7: -5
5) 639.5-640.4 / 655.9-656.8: 0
